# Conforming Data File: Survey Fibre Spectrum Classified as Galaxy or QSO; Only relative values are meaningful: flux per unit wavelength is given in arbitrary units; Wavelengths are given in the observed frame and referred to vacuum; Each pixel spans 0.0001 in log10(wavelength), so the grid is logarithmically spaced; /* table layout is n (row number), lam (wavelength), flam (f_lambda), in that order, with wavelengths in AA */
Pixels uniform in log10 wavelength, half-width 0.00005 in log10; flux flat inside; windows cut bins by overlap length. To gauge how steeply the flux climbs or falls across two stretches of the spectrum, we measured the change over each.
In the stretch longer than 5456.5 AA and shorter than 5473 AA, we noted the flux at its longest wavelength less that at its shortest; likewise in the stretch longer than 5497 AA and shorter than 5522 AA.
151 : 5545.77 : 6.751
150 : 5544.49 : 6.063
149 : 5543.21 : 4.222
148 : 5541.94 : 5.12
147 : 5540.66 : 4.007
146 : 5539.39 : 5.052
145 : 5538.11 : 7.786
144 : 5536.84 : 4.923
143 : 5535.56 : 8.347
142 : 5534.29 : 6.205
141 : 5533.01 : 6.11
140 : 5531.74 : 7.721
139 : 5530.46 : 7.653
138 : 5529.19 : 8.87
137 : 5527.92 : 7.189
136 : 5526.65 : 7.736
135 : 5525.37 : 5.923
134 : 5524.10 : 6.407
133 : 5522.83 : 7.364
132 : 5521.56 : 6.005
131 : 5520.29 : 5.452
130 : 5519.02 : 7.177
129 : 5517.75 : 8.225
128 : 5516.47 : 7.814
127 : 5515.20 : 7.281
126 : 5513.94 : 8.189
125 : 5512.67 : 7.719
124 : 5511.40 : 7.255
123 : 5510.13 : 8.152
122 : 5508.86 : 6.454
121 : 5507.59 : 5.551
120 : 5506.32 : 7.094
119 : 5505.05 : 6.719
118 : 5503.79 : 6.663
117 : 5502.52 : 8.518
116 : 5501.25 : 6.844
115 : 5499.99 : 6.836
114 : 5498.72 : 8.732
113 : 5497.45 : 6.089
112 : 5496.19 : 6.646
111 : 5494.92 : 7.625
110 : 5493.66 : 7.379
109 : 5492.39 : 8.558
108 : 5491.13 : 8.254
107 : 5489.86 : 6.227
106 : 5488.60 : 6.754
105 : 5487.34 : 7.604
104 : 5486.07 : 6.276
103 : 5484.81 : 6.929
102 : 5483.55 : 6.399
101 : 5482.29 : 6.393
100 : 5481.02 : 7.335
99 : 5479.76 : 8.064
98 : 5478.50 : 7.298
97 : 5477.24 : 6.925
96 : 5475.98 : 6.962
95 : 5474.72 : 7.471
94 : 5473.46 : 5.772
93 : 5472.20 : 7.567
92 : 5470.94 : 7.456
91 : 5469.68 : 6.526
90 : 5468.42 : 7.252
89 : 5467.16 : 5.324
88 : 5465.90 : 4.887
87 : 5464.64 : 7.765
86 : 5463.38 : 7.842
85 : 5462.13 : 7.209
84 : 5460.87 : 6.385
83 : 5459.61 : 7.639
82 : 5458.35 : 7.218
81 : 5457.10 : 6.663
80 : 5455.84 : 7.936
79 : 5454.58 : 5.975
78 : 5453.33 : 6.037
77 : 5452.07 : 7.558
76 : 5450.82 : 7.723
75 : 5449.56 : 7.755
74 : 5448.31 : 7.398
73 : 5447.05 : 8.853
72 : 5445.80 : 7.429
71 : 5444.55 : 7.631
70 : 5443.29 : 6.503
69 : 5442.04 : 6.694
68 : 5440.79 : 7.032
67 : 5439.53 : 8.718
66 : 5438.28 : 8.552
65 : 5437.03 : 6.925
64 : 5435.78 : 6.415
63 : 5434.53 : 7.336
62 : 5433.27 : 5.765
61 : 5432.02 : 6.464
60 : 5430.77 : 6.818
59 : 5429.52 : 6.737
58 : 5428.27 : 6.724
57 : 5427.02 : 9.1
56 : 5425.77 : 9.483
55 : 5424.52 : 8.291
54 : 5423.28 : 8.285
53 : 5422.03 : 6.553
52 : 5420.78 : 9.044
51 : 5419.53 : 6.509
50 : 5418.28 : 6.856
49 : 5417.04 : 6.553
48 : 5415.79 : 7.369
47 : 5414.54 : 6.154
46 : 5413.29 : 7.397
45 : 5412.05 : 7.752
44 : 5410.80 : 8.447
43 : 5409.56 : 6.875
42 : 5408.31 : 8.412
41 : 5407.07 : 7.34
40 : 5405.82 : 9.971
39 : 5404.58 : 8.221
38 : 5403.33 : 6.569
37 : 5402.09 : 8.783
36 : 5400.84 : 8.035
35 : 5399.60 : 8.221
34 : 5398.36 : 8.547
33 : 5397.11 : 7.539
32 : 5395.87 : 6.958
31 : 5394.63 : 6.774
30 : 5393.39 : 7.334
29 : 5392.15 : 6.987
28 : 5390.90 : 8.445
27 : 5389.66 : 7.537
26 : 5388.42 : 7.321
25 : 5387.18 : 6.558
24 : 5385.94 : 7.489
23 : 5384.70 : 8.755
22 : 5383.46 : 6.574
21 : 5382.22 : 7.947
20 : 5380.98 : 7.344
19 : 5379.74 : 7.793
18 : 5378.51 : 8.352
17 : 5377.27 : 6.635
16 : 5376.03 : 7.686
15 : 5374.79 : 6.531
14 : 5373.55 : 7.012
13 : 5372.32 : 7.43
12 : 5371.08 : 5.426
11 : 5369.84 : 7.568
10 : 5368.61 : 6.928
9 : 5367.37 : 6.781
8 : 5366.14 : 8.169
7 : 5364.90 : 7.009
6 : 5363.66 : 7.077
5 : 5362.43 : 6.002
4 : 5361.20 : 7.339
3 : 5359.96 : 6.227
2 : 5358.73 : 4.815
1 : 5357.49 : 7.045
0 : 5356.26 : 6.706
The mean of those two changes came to 0.4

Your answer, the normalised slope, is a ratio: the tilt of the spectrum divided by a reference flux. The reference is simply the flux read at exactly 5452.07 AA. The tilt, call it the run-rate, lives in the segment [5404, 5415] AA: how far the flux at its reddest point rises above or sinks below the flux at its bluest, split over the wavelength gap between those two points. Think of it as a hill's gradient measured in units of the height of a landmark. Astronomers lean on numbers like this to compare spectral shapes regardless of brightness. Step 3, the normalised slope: -0.027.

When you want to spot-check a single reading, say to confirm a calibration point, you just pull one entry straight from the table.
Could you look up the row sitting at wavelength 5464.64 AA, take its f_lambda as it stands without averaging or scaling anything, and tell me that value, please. 7.765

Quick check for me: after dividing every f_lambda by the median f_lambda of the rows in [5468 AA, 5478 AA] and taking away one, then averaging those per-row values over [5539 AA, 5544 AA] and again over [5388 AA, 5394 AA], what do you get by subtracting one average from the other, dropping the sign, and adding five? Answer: 5.41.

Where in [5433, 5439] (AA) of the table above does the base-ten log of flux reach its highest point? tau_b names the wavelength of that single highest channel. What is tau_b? 5438.28 AA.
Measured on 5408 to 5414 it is 5410.80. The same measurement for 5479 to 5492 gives 5491.13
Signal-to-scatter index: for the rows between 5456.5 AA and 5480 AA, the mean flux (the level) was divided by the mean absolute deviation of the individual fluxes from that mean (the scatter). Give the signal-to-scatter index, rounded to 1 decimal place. 10.6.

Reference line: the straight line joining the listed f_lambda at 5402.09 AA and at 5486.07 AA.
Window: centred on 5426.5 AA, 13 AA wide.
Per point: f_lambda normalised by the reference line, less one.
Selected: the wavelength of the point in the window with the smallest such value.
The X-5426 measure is 5422.03 AA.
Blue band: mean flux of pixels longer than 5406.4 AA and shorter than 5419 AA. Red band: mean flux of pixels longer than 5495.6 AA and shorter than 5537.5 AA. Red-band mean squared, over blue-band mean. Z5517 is 6.9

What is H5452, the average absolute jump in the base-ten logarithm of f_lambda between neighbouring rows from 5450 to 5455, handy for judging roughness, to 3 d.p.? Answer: 0.037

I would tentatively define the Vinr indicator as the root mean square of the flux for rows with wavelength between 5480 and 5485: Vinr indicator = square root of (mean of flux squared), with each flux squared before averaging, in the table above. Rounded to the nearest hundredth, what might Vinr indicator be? 6.78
